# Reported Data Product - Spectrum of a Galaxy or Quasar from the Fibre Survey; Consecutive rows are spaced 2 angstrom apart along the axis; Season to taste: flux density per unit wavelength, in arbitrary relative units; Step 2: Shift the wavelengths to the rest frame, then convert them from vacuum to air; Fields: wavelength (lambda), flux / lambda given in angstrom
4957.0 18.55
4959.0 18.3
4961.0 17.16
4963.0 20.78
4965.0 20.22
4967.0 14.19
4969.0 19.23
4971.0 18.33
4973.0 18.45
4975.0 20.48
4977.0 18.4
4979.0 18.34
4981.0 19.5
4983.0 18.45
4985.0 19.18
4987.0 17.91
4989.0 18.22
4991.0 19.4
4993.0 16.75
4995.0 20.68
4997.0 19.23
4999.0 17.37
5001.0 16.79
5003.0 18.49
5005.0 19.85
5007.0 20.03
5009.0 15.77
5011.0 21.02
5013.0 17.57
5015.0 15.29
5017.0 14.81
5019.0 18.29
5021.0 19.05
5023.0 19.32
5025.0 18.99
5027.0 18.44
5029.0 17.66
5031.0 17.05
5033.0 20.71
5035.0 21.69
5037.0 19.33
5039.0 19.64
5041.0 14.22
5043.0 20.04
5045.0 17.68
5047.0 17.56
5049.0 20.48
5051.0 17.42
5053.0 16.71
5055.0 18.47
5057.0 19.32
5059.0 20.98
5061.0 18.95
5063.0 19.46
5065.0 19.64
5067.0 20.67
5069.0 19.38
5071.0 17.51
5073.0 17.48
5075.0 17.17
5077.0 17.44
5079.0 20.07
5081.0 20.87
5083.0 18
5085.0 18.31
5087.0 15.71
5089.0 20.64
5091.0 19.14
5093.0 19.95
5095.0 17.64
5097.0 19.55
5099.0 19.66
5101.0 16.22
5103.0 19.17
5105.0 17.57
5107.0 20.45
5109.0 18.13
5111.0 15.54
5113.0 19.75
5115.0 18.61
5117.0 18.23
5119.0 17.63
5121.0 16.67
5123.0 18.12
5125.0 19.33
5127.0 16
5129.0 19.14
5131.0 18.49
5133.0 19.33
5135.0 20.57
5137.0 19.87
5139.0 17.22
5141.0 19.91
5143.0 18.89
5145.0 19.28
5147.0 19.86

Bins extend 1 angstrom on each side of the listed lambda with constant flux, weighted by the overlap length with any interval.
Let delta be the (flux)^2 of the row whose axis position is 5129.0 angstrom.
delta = 366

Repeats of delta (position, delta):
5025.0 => 361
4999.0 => 302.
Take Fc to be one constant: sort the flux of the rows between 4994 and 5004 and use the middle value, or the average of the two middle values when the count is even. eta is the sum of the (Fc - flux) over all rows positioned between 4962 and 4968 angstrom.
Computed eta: 0.3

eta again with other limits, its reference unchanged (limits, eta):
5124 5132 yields 1.0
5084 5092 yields 0.2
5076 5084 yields -2.4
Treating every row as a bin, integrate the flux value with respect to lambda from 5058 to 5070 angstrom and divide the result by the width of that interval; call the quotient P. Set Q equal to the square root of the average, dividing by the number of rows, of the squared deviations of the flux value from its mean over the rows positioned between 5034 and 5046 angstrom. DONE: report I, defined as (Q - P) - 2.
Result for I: -19.5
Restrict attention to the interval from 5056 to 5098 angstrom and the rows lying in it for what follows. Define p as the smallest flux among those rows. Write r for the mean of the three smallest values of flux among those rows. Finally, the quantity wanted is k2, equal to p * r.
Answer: 264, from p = 15.71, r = 16.8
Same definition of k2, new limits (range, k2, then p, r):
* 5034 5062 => 229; 14.22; 16.1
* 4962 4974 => 241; 14.19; 17.0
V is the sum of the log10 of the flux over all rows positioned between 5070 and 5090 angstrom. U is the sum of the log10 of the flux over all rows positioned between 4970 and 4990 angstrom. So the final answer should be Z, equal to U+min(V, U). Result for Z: 25.3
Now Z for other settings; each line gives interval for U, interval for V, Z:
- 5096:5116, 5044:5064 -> 25.3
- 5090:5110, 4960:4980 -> 25.4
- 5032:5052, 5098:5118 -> 25.3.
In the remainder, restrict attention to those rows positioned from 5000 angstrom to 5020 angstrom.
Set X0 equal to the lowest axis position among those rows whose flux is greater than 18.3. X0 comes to 5003.0 angstrom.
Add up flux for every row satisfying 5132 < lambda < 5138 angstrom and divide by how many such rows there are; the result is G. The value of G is 19.9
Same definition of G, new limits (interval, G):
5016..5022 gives 17.4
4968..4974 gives 18.7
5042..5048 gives 18.4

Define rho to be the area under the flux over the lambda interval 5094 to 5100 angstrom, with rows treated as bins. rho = 114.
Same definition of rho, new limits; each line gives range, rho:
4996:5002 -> 107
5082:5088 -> 104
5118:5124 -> 105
